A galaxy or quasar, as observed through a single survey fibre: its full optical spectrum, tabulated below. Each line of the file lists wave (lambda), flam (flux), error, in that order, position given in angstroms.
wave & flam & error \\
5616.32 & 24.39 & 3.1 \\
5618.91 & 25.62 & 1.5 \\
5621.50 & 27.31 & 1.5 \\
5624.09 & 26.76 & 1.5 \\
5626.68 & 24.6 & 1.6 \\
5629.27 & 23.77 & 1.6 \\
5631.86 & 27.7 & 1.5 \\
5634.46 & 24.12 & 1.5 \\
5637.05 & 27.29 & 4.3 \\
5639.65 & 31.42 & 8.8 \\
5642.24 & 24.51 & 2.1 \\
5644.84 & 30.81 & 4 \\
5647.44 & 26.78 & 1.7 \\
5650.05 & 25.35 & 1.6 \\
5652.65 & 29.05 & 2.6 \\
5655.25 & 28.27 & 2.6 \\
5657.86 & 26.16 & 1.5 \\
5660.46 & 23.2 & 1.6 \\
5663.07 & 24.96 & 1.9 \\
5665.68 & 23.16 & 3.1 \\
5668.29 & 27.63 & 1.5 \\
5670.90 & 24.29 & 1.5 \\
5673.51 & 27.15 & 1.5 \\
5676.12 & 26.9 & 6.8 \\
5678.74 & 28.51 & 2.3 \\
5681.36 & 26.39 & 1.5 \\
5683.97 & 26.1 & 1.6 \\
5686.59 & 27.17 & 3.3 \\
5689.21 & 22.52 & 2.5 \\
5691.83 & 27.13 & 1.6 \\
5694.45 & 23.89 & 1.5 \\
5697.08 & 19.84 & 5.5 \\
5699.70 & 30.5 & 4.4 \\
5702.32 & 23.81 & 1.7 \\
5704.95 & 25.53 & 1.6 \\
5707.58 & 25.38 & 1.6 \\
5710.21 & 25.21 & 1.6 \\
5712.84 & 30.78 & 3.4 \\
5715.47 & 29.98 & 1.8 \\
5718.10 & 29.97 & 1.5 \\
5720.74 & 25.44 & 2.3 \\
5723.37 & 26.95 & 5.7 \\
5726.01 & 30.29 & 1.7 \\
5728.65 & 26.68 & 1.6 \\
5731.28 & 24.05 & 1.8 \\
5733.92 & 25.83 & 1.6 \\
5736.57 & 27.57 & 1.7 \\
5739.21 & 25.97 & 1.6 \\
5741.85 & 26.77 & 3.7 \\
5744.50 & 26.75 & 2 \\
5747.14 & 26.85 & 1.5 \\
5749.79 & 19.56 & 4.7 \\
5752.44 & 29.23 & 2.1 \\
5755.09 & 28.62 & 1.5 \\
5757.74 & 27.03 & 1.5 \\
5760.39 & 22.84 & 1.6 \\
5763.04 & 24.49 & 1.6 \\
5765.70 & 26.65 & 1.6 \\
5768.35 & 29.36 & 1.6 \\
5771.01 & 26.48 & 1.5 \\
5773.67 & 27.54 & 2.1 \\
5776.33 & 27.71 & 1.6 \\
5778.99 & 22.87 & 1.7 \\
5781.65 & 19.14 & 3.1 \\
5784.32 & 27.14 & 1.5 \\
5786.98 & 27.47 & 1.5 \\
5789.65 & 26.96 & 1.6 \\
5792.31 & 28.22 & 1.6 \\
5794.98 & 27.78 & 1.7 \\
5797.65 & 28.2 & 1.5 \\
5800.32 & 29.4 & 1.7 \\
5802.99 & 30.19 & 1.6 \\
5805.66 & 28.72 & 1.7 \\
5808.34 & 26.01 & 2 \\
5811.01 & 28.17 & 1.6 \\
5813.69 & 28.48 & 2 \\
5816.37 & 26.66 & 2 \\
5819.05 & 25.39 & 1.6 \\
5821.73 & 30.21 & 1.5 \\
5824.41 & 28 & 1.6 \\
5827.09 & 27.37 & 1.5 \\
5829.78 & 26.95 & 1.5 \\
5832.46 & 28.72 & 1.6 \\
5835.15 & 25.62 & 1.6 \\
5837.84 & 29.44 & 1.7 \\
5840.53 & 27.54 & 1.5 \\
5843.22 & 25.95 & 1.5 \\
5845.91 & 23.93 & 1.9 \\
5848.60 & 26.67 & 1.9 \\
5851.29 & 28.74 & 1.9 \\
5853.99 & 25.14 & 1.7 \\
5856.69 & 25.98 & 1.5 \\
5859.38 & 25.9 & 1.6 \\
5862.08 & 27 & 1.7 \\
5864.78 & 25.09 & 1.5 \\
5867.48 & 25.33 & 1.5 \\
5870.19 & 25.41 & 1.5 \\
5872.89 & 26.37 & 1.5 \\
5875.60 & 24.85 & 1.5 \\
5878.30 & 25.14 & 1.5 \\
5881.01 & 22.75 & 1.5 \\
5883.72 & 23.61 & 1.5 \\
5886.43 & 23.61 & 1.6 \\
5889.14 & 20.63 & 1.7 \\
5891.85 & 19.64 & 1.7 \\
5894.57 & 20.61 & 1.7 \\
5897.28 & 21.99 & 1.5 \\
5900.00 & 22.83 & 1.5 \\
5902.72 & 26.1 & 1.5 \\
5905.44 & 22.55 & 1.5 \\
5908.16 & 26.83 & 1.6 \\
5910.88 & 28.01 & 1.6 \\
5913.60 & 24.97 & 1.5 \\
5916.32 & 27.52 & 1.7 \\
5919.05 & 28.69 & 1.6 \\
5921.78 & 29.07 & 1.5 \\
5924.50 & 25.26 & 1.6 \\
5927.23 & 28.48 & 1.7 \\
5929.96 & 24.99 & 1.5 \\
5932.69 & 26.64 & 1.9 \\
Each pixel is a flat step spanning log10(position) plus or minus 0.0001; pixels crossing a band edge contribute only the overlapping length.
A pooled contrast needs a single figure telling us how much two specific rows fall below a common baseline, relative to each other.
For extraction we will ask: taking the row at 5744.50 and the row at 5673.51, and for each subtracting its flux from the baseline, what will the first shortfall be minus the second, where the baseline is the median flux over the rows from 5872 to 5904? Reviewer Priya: 0.4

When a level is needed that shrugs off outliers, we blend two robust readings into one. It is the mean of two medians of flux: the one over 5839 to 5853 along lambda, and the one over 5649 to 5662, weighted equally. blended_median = 26.4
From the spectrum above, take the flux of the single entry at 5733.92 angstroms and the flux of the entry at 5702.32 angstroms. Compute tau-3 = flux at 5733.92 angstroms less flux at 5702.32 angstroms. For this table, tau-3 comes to 2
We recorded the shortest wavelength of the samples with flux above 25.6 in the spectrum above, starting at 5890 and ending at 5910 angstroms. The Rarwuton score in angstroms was 5902.72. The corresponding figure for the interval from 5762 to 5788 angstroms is 5765.70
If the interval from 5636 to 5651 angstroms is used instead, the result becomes 5637.05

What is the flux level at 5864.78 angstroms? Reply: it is 25.09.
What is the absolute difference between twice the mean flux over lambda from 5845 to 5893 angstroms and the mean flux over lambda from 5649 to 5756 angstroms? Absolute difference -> 23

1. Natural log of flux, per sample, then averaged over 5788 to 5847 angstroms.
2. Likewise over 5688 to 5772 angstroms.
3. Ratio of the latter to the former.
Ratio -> 0.984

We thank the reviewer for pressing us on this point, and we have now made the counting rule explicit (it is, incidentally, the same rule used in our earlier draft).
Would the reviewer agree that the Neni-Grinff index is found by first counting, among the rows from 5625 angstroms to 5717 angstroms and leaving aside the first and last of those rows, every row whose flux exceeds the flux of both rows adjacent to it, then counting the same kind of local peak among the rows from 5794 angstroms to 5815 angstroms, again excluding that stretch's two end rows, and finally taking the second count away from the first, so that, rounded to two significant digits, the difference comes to 12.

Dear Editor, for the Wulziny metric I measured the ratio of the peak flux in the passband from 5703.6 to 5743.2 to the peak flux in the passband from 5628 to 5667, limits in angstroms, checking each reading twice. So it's 0.980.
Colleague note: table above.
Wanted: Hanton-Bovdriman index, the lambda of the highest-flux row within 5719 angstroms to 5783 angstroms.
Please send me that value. 5726.01 angstroms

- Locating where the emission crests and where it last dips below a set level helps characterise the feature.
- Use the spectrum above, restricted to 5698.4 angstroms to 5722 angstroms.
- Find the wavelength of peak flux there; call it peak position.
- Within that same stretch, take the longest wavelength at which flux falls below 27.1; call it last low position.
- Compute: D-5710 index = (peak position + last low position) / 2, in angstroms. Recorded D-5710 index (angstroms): 5716.8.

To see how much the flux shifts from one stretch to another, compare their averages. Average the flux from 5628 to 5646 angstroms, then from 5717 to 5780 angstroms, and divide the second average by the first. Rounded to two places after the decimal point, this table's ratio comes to 0.98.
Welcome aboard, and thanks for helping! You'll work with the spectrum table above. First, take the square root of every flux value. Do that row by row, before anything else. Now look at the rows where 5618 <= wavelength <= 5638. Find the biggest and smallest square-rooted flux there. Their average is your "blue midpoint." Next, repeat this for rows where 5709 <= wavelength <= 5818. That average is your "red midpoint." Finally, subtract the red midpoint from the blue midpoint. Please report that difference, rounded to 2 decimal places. 0.11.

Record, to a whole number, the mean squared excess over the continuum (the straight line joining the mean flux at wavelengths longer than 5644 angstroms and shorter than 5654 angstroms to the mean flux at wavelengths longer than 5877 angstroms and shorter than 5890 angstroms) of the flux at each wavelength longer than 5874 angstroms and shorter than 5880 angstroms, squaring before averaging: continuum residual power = 3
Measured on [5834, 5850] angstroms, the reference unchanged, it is 9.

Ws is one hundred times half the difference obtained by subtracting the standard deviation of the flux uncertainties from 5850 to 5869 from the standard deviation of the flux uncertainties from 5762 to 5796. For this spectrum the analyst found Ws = 14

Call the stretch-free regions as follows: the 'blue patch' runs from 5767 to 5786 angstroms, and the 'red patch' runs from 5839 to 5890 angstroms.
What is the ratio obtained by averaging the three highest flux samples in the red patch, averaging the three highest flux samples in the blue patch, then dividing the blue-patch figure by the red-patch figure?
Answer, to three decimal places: 1.016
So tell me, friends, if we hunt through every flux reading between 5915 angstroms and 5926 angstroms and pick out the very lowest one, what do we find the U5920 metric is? 25.26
